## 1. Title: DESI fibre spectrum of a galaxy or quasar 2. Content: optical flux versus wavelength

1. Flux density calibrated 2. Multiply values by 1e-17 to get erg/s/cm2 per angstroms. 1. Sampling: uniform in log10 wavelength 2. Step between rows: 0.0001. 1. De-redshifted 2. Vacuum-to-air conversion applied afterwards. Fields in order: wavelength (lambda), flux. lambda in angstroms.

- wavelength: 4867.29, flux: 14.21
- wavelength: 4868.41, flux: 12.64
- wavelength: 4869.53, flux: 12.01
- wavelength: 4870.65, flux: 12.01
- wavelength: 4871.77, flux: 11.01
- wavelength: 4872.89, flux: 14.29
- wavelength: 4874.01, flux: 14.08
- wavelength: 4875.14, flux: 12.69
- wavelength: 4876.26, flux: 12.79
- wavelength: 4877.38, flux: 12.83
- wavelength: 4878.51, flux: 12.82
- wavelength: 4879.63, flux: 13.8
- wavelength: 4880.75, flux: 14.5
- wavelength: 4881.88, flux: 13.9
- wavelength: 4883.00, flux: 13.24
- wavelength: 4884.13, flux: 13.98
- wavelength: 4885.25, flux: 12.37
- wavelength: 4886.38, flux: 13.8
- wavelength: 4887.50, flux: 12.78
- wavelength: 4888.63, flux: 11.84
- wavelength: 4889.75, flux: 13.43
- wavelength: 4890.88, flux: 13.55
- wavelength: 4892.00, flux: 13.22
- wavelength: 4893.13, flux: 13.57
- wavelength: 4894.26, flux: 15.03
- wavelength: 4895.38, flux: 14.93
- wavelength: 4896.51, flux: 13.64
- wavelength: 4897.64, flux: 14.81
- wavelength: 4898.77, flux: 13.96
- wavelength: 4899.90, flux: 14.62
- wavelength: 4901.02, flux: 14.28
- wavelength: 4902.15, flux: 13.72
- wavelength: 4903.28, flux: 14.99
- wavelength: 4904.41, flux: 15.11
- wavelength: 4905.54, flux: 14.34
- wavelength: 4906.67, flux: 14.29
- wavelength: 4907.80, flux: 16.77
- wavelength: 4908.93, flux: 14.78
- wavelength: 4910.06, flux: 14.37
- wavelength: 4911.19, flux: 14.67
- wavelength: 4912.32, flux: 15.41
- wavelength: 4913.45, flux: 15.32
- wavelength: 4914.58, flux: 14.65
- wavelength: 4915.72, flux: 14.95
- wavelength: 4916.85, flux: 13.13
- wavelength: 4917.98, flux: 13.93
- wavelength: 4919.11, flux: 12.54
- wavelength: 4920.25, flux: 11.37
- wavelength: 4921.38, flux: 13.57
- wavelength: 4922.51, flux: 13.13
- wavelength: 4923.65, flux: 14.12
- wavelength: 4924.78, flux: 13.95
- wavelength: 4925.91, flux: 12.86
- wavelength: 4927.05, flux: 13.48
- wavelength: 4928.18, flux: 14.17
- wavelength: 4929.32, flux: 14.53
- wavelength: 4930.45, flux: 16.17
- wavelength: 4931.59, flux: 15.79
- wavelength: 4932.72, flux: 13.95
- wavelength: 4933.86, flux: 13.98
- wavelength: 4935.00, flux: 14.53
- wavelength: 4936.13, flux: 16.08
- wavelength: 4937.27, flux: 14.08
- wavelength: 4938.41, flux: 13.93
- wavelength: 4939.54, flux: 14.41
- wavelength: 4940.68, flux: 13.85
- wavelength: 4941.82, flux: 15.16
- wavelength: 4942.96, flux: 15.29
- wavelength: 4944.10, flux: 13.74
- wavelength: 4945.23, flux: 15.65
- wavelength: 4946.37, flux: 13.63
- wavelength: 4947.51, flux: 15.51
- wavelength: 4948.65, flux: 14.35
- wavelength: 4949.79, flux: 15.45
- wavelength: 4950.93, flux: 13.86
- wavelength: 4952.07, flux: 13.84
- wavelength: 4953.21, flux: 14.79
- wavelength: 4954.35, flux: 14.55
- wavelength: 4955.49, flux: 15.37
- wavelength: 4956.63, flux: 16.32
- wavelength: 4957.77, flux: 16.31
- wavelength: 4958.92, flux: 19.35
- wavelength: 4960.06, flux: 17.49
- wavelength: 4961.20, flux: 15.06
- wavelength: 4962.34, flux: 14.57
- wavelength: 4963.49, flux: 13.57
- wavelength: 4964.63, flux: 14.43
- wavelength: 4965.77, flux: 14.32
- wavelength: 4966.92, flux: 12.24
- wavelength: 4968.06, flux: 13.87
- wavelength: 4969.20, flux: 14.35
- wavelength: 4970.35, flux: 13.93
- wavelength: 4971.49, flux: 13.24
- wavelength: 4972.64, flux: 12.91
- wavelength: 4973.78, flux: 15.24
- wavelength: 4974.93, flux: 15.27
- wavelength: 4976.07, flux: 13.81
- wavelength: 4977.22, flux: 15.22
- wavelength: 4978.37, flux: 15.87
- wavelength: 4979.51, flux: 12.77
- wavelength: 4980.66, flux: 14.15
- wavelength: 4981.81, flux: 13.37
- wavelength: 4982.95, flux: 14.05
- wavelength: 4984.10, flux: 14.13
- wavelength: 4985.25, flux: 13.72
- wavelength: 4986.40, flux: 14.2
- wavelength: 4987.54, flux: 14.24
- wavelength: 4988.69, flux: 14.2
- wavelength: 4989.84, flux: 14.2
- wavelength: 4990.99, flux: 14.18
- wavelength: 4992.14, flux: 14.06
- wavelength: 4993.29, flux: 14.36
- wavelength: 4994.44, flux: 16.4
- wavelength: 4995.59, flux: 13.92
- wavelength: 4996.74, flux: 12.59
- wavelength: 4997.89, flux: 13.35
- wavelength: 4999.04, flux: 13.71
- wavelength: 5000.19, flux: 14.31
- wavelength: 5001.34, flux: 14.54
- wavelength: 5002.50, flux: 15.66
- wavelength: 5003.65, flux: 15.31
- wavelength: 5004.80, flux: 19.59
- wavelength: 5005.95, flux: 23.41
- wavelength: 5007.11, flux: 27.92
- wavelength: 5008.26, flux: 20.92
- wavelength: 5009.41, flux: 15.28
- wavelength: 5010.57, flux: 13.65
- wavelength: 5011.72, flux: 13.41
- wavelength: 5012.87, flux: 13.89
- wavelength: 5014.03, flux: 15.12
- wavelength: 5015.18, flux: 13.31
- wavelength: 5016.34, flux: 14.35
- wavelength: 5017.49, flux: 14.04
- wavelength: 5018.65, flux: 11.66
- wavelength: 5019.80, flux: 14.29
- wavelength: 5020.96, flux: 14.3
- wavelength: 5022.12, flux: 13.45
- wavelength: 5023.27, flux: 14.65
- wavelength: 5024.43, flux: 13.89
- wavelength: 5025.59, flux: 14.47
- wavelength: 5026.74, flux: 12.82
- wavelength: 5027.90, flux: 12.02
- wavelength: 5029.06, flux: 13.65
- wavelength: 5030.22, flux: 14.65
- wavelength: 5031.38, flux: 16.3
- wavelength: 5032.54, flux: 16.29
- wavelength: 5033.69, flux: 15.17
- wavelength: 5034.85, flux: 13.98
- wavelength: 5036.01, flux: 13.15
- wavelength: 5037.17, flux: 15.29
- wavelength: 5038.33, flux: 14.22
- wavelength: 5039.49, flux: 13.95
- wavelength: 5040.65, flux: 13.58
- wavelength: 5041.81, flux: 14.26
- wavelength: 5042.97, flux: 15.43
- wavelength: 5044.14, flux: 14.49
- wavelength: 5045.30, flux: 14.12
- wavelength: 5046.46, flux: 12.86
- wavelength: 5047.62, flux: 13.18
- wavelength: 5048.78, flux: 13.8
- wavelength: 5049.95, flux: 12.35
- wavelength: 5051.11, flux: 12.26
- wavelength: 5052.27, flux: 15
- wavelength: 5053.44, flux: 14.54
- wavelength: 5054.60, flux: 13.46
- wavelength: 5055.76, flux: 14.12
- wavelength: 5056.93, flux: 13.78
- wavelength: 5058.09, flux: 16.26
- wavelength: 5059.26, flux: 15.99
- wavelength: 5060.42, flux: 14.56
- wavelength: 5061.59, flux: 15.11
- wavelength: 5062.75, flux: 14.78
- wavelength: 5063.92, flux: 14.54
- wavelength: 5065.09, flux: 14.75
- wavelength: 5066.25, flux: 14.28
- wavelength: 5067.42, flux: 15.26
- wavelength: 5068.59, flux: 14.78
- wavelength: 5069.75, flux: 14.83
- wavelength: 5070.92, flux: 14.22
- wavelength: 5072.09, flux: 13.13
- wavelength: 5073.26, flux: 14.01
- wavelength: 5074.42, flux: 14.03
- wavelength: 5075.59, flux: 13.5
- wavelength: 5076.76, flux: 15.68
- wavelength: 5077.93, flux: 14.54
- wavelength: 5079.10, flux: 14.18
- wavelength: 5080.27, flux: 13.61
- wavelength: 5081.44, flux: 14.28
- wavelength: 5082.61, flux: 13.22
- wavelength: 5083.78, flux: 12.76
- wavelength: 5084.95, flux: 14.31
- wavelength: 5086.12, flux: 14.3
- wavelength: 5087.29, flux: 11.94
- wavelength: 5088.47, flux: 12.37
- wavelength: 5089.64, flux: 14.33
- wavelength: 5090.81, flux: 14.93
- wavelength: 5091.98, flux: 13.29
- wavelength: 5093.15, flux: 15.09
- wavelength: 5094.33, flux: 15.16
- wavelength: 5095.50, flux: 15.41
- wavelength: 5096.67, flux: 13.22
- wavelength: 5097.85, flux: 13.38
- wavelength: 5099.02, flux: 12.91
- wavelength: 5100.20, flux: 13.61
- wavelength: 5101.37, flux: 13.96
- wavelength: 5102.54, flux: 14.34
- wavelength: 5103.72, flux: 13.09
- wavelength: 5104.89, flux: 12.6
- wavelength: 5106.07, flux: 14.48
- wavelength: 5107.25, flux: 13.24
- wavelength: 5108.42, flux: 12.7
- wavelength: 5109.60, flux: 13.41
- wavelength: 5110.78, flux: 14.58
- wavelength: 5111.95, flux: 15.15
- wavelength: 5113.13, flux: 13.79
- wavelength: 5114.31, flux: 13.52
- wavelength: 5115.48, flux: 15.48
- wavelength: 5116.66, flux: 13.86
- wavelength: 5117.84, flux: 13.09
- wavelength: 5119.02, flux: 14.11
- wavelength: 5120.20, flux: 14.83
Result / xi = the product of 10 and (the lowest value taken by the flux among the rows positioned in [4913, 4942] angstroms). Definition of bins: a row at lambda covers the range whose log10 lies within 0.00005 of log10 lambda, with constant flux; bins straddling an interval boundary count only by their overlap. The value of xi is 114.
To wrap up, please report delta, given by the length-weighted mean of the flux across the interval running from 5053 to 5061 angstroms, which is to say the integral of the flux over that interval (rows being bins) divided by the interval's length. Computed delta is 14.7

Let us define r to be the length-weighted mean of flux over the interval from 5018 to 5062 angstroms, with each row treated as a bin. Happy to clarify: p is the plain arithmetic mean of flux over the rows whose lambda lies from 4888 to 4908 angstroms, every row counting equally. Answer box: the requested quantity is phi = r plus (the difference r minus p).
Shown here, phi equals 14.0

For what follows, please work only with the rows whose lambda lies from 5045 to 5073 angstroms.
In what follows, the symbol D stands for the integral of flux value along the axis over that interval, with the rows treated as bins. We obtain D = 399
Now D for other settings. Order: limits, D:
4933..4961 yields 421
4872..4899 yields 366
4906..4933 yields 385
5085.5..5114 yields 393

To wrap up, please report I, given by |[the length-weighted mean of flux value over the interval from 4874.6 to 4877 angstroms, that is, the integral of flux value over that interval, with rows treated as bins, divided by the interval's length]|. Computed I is 12.8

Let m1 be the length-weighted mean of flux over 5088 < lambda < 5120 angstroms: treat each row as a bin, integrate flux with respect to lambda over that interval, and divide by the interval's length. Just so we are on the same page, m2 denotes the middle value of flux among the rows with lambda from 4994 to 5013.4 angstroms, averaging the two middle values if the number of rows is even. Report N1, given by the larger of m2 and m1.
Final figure 14.5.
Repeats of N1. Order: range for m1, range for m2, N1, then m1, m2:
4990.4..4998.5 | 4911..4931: 14.1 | 14.1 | 14.0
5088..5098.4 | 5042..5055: 14.2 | 14.2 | 13.8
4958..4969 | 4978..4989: 15.0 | 15.0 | 14.1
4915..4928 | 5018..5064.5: 14.2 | 13.4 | 14.2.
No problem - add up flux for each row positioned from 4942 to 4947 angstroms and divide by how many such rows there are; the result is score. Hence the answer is 14.6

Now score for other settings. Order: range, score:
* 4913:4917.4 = 14.5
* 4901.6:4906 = 14.5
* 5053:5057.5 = 14.0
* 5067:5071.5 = 14.8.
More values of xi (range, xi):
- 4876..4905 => 118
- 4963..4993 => 122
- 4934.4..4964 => 136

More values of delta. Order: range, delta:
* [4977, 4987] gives 14.1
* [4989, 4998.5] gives 14.1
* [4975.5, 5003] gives 14.2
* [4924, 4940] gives 14.4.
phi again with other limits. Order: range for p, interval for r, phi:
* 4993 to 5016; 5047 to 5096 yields 12.3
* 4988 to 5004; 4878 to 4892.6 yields 12.3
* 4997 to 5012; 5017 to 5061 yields 11.2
